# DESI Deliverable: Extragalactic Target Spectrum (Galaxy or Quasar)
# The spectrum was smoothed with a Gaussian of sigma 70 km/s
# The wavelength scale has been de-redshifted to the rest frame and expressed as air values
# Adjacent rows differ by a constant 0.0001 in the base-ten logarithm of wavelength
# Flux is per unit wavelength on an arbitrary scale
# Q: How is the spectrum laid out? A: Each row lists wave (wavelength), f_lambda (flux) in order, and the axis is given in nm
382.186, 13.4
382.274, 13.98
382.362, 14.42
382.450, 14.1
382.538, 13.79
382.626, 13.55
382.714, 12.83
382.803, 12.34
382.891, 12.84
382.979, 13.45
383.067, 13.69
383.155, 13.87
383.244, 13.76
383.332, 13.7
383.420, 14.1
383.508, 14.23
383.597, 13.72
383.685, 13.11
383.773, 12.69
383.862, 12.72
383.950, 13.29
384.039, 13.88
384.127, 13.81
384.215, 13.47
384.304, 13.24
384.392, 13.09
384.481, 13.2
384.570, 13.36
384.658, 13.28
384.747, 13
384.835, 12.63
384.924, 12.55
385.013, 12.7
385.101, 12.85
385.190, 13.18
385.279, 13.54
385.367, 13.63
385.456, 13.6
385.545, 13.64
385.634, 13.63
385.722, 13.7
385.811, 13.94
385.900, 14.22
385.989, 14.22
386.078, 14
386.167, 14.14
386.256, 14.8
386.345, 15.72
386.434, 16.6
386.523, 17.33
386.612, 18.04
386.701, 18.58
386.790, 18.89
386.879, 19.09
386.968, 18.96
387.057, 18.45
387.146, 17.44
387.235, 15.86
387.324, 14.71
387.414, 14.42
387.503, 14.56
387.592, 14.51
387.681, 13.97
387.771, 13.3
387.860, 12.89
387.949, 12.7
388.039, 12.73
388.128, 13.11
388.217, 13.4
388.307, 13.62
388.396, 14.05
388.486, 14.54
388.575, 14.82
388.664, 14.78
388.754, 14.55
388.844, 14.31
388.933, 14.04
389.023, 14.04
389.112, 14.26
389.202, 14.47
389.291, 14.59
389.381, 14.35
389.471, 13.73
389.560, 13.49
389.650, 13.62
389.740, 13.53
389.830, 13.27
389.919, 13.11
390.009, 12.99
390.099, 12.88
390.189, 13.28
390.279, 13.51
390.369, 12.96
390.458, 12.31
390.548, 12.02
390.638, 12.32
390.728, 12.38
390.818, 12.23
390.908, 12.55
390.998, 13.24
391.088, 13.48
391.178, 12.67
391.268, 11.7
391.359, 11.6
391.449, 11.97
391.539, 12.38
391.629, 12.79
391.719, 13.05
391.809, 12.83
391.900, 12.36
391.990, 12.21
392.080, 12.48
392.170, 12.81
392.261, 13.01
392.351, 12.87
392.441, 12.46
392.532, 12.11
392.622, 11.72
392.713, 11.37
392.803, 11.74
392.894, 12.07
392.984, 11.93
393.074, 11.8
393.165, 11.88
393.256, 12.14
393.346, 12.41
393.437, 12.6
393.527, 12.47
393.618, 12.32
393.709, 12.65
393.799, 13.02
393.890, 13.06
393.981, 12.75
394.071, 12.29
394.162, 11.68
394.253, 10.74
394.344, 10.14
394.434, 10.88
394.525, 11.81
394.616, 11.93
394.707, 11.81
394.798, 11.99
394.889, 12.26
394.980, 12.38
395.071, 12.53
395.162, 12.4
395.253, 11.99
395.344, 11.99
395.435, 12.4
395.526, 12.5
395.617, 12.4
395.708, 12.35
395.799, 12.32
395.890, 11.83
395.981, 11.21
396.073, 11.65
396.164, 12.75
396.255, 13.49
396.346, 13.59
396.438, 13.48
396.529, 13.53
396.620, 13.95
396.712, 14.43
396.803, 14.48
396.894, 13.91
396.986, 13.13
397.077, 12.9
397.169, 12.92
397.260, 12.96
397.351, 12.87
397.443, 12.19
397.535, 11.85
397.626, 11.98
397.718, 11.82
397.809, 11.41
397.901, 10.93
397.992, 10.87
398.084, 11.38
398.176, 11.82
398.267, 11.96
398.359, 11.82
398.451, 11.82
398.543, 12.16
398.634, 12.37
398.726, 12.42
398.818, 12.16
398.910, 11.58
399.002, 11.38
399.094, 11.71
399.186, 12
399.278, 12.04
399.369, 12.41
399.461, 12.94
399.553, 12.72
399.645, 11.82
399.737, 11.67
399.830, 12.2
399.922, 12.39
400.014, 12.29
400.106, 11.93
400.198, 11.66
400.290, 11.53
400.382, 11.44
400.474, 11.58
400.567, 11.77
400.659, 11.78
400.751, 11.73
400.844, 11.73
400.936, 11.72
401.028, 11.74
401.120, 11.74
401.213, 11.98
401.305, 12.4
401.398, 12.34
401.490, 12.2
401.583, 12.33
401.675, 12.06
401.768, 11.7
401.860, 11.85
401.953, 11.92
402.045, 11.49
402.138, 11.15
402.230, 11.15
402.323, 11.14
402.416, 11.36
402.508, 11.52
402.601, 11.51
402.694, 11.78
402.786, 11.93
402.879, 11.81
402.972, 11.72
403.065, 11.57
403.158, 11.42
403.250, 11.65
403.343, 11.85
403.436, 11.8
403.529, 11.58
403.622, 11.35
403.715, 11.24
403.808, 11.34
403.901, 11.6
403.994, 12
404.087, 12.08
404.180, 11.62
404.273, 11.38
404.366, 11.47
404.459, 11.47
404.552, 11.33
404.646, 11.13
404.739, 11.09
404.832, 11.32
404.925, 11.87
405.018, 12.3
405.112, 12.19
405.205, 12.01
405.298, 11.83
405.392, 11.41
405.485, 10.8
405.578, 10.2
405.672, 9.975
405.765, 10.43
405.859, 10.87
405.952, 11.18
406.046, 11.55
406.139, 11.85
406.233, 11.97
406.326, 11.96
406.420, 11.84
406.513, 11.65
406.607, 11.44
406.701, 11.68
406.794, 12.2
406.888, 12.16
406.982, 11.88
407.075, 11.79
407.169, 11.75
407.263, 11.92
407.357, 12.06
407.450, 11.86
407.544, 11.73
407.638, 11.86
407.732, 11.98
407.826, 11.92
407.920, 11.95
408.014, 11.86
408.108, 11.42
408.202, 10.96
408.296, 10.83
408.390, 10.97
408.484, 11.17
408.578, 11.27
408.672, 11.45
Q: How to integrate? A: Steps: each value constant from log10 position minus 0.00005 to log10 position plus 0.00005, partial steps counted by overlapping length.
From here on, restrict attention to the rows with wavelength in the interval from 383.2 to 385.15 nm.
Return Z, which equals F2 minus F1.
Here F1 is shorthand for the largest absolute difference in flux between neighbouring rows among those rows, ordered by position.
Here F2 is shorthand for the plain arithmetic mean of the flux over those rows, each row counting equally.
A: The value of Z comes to 12.7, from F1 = 0.61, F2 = 13.3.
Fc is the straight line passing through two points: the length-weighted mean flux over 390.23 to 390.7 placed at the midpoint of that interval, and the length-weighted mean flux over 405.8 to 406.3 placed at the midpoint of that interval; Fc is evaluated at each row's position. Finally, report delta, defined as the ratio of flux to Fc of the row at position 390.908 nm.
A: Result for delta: 0.996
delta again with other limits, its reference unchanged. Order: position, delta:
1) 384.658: 1.017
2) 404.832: 0.978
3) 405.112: 1.056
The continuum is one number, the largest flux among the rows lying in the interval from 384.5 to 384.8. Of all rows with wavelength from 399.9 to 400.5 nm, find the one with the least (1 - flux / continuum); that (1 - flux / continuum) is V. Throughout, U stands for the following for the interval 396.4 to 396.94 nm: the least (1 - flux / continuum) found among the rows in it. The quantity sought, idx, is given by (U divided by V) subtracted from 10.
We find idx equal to 11.2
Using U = -0.08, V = 0.073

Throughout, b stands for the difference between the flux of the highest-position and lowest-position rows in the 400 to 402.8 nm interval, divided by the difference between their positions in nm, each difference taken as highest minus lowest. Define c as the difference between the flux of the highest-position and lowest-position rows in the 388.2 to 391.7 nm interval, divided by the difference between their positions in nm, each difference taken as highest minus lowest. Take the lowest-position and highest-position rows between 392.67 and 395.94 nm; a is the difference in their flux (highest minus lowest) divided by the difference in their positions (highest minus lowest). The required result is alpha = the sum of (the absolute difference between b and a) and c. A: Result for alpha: 0.1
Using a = 0.1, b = -0.13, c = -0.18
